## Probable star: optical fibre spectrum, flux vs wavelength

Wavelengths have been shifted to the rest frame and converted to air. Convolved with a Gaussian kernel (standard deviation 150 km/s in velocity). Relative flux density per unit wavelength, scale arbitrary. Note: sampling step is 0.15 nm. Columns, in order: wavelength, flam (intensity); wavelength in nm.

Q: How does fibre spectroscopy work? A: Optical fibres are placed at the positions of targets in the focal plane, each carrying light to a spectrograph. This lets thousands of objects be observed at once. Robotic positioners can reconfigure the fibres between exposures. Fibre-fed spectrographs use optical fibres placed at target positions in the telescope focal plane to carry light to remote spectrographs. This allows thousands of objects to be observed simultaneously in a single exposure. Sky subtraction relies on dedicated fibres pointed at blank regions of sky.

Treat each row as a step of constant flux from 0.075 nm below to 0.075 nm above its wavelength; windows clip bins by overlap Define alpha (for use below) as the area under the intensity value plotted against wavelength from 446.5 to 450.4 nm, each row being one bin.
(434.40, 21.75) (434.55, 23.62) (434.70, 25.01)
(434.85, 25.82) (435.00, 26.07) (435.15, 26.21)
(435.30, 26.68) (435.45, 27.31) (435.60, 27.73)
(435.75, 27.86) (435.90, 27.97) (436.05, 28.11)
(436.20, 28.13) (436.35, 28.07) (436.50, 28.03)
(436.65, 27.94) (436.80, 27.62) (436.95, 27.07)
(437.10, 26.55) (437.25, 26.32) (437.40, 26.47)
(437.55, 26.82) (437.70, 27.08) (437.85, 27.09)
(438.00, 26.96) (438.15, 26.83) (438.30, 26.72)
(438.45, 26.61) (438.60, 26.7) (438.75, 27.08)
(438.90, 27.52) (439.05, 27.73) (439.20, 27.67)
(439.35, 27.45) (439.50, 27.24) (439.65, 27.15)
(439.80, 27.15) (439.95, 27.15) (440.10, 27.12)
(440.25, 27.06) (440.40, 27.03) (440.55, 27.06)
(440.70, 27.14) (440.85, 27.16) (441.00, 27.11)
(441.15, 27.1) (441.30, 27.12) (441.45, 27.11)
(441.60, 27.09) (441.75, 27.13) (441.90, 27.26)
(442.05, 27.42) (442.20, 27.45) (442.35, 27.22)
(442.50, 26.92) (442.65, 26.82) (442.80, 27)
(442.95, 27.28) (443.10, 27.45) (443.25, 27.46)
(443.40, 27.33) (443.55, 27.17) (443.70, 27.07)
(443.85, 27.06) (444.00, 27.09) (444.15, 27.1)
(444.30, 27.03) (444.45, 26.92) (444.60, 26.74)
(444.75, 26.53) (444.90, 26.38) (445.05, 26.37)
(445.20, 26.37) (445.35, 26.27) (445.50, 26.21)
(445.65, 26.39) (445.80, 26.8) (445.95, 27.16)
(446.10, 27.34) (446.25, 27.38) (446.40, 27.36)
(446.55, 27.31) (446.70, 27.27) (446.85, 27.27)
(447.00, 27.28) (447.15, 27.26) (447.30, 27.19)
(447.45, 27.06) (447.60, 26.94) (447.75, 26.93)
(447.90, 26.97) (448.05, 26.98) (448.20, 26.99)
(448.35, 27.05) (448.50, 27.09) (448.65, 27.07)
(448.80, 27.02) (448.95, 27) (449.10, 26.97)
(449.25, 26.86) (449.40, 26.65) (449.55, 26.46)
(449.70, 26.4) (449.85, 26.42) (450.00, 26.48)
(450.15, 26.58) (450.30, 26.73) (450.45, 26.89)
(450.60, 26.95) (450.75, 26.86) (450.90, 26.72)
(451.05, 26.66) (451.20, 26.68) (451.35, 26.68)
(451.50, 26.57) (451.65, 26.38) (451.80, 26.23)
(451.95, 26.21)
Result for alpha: 105.0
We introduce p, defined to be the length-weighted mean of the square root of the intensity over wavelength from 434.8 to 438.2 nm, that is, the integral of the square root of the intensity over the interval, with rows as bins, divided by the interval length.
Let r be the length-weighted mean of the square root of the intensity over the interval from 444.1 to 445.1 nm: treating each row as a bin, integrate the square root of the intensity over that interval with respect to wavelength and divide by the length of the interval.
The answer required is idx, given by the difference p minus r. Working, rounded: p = 5.21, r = 5.17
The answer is 0.043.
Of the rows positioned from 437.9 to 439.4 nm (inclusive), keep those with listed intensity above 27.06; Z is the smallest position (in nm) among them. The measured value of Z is 438.75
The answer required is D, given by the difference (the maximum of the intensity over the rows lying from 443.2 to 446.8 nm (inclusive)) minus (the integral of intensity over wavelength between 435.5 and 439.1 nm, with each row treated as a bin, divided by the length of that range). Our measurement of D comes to 0.2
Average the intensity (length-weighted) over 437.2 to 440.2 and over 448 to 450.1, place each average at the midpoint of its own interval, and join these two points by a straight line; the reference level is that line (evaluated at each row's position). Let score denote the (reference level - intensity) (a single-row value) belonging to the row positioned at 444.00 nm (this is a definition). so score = -0.2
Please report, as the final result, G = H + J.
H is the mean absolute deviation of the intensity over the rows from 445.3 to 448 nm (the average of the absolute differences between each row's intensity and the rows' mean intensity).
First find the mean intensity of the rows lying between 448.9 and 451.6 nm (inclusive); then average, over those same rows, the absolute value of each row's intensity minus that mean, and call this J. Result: 0.45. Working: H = 0.29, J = 0.16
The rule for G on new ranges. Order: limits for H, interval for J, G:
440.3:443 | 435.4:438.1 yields 0.65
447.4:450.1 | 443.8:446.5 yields 0.56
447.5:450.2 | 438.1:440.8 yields 0.44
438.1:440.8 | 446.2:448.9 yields 0.36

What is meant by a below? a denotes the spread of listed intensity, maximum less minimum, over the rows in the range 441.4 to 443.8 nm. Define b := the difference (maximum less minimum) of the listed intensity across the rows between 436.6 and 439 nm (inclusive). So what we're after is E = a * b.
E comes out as 1.0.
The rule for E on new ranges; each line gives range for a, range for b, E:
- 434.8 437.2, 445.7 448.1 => 1.3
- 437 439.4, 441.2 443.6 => 0.9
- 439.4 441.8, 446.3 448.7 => 0.1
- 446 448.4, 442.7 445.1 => 0.5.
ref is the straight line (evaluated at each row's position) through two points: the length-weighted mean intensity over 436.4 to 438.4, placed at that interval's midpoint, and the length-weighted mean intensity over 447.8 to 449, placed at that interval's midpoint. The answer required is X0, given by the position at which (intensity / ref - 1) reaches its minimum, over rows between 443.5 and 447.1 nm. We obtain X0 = 445.50 nm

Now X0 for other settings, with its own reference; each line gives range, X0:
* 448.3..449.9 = 449.70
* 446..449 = 447.75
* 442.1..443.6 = 442.65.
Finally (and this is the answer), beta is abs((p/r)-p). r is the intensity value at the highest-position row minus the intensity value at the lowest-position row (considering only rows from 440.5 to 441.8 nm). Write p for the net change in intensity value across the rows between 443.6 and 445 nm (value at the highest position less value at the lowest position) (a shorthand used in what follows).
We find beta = 9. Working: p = -0.7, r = 0.07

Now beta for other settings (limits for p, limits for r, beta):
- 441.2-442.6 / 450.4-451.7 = 1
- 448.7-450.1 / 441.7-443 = 3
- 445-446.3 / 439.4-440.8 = 11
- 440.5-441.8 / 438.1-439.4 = 0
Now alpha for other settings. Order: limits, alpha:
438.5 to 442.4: 106.1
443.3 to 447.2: 105.1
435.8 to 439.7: 106.4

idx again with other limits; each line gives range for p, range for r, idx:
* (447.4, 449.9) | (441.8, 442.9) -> -0.027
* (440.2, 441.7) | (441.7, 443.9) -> -0.010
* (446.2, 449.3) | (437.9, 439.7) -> -0.003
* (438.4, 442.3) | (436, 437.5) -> -0.021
